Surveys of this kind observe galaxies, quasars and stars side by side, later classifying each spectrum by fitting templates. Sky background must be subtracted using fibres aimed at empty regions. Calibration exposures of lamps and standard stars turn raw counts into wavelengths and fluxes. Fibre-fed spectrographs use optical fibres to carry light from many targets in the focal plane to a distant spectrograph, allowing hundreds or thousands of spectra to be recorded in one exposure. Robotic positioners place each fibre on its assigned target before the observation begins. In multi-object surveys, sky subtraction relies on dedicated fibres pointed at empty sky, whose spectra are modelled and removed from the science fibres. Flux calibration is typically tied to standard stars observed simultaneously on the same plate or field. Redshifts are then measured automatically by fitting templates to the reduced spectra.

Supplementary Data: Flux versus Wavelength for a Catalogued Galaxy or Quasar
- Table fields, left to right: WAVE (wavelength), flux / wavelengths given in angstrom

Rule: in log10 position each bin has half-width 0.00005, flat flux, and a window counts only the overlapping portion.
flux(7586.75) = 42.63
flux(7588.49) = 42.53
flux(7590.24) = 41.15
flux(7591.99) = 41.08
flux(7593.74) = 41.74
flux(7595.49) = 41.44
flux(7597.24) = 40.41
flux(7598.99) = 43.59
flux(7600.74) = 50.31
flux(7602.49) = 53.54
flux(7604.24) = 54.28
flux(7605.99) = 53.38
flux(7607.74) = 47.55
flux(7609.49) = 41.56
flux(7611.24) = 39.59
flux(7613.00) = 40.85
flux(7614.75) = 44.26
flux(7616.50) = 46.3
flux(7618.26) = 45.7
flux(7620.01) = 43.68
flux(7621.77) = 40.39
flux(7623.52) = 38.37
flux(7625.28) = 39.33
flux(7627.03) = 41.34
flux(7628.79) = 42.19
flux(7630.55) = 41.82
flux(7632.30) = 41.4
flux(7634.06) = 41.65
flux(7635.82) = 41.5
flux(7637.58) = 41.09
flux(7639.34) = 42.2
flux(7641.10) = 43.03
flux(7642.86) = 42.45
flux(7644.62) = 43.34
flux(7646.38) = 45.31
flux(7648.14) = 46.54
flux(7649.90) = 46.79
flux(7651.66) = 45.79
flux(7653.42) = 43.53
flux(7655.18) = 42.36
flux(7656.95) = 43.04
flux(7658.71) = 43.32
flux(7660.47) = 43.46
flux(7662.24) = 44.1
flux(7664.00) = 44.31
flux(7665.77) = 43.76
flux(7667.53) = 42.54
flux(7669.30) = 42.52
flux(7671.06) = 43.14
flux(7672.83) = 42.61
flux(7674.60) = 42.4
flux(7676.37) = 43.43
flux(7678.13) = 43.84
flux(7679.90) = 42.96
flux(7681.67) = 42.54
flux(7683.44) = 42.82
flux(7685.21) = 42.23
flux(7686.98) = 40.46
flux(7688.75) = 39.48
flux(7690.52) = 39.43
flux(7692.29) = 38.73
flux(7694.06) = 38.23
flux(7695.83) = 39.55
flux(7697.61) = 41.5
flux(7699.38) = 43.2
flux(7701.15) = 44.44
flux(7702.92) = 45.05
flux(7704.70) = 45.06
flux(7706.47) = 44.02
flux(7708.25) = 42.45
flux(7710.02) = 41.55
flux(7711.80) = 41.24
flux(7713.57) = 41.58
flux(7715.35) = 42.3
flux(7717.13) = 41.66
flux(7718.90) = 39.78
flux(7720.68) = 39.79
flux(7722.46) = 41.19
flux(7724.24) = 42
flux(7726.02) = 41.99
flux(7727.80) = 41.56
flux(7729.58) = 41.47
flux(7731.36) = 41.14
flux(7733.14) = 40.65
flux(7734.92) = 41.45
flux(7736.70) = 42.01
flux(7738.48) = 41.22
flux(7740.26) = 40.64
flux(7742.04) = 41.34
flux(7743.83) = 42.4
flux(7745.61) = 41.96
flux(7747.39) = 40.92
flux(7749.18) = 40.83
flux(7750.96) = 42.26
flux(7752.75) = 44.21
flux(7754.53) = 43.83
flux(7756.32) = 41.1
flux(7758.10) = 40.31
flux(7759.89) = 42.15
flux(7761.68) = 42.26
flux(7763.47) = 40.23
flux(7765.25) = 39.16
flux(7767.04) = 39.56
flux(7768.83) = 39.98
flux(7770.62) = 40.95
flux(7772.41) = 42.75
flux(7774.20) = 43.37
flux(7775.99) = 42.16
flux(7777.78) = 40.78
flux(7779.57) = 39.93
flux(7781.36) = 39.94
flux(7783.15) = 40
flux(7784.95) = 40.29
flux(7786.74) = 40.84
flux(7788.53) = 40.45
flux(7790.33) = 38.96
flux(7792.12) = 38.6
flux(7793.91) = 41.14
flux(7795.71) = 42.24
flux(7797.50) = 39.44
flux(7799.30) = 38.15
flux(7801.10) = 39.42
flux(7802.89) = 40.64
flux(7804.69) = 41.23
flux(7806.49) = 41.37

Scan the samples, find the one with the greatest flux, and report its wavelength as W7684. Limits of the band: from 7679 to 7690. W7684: 7679.90 angstrom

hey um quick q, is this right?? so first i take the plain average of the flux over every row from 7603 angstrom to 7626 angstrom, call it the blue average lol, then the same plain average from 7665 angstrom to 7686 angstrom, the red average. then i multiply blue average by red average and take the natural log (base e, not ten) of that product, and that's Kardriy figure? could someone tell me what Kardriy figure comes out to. 7.55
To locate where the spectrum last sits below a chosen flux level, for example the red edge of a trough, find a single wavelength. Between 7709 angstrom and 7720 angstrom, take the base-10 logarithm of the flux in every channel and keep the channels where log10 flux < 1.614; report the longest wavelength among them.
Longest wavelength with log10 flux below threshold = 7718.90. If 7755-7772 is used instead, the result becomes 7770.62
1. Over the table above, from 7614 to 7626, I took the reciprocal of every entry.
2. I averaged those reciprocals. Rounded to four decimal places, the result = 0.0236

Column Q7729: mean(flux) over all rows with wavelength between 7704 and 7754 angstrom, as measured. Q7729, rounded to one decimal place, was 41.7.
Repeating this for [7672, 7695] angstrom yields 41.5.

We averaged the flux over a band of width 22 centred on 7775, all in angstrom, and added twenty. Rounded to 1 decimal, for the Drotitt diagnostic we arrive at 60.7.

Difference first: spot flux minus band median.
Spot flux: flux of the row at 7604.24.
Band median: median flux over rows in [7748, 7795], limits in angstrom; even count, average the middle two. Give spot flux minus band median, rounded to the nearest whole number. 13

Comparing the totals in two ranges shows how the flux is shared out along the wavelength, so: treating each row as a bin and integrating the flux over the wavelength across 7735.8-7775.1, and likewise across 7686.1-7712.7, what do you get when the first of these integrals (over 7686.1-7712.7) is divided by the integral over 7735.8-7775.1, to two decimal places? 0.68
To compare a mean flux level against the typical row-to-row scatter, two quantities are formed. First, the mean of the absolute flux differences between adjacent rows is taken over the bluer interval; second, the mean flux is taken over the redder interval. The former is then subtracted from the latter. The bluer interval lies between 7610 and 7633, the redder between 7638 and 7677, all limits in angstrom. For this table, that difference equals 42.0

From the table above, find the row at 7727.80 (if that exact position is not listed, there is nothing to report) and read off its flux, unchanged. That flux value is 41.56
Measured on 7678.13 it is 43.84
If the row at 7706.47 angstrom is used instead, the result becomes 44.02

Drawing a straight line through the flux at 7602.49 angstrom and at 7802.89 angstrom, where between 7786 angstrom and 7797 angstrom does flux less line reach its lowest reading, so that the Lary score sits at 7792.12 angstrom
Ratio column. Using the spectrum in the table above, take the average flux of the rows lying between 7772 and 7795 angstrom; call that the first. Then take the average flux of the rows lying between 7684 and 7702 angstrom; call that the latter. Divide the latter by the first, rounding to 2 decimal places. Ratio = 1.00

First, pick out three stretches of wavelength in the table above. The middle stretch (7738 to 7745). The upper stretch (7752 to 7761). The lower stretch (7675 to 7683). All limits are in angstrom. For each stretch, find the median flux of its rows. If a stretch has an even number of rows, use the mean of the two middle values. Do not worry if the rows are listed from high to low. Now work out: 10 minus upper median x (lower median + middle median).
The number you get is -3551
